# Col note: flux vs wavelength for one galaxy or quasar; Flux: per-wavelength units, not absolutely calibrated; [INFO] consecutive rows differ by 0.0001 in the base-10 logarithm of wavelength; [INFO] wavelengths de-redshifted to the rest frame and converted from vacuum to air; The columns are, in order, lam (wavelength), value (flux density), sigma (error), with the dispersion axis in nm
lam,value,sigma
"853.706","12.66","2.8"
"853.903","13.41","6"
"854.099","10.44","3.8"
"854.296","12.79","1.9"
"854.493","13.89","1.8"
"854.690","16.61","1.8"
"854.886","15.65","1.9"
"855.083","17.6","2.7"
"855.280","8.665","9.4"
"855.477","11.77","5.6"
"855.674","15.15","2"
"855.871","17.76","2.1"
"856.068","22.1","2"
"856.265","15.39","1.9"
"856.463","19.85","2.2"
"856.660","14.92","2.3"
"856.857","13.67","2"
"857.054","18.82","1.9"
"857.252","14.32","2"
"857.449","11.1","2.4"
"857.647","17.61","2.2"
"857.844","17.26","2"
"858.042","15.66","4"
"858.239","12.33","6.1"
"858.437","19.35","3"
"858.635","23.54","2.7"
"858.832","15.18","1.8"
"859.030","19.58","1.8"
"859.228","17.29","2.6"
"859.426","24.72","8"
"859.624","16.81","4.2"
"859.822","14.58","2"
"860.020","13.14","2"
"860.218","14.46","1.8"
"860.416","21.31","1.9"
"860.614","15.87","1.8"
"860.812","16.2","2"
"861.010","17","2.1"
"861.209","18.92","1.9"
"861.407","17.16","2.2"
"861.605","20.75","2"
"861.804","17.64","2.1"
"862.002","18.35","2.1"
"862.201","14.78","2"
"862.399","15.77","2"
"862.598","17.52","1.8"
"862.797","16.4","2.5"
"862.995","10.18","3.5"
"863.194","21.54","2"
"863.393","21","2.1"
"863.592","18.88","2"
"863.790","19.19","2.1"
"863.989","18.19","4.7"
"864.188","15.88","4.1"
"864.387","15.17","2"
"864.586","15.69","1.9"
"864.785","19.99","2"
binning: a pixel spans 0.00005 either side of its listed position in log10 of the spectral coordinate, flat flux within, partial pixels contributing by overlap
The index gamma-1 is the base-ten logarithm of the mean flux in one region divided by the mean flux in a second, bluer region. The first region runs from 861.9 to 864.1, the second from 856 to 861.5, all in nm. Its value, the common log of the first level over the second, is 0.01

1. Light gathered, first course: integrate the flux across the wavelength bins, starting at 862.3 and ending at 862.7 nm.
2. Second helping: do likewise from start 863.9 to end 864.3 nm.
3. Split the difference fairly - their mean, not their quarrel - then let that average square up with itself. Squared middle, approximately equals 45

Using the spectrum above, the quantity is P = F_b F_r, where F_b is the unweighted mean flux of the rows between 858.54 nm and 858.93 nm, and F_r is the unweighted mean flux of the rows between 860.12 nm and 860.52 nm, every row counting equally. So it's 346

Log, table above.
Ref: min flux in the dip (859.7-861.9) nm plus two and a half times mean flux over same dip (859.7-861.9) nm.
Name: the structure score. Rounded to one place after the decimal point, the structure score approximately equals 55.6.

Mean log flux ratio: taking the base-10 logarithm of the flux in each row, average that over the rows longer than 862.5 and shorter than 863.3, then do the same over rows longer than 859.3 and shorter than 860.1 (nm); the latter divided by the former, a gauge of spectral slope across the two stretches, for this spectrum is 1.02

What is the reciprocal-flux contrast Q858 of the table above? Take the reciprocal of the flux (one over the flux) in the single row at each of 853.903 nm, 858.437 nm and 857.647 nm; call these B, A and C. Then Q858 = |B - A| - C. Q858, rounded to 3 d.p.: -0.034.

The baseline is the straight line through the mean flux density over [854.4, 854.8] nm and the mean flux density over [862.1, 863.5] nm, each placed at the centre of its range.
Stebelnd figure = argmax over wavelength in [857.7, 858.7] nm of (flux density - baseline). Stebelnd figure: 858.635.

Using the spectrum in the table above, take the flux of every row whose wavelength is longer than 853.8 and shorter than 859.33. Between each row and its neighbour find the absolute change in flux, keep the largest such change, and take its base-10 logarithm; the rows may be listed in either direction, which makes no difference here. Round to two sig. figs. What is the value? 0.95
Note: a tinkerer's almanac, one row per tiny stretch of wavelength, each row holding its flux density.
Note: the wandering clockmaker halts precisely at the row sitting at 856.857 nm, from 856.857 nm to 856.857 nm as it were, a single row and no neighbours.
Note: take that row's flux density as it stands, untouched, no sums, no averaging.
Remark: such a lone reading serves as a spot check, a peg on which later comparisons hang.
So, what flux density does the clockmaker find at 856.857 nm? 13.67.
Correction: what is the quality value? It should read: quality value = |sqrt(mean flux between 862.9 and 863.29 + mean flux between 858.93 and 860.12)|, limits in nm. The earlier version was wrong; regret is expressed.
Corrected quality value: 5.79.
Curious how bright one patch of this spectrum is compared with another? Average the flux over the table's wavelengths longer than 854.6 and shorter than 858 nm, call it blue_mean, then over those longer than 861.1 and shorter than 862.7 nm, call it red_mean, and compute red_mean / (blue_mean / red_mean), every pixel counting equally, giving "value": 20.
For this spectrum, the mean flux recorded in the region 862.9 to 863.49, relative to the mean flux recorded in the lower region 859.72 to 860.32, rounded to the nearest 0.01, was 1.25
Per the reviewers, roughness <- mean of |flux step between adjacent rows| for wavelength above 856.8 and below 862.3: 3.68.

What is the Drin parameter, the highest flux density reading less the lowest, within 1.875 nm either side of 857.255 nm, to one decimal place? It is 12.4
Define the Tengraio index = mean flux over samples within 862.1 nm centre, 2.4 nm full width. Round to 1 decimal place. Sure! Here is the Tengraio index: 17.2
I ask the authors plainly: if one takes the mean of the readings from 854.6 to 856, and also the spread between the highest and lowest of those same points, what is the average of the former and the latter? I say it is 12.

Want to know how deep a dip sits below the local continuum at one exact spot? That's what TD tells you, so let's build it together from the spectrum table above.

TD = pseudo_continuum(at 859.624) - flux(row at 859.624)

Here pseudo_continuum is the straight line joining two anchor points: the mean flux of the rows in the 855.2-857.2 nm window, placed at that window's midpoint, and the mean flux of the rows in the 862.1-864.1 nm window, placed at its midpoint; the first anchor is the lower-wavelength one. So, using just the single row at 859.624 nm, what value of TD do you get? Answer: 0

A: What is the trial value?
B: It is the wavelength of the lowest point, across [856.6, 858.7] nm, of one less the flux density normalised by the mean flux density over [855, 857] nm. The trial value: 858.635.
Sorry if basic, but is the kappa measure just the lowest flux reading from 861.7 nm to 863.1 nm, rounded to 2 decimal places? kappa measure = 10.18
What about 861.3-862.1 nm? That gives 17.16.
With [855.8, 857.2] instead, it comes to 13.67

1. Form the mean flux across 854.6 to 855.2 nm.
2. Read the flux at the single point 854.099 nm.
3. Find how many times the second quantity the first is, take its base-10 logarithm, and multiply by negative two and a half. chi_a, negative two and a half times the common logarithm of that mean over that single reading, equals -0.5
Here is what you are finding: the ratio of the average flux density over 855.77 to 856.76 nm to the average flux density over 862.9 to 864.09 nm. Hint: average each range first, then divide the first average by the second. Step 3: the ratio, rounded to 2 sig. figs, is 0.99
